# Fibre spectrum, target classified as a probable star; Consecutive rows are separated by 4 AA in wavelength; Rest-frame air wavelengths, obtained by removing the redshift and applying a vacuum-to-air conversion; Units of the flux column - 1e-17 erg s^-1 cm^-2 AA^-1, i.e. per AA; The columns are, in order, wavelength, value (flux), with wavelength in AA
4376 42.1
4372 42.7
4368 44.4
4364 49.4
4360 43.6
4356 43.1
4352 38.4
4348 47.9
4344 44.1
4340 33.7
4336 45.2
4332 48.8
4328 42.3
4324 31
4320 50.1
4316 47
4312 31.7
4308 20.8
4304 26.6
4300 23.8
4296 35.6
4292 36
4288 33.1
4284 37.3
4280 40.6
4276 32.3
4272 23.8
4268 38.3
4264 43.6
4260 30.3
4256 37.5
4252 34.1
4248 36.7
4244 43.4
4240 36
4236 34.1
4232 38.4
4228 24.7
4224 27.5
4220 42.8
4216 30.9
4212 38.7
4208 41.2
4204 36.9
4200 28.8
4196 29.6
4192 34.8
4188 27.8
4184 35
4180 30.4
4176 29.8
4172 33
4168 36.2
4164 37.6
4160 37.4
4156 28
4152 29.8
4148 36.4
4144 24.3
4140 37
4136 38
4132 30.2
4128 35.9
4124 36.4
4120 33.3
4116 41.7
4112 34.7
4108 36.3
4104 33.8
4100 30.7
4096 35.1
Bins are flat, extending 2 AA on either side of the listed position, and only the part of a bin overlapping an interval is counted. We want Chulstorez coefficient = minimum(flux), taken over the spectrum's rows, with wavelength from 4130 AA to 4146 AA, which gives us 24.3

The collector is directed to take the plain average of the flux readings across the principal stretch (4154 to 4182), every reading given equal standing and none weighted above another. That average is 33.2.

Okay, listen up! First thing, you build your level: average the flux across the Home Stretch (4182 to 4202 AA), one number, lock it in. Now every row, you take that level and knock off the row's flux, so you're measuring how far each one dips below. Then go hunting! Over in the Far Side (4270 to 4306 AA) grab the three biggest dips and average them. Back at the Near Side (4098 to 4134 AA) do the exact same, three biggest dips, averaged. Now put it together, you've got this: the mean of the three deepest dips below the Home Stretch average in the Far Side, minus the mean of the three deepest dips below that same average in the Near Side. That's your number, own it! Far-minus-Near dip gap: 7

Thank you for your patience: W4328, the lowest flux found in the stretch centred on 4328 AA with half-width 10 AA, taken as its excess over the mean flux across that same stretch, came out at -12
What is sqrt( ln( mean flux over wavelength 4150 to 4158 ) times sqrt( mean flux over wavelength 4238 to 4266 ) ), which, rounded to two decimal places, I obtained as 4.53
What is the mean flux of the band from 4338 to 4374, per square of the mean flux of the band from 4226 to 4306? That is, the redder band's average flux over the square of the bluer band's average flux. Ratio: 0.037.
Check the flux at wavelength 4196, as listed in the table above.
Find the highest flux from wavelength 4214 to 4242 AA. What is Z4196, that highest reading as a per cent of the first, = 145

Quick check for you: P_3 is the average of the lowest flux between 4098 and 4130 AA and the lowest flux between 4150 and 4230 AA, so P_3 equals 28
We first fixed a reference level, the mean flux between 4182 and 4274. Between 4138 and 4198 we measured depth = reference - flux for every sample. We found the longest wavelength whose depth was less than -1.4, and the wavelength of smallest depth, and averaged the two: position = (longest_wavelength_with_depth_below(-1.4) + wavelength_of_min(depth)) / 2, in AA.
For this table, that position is 4166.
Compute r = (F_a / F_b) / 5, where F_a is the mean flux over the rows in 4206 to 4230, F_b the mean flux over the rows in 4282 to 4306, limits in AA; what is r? 0.21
